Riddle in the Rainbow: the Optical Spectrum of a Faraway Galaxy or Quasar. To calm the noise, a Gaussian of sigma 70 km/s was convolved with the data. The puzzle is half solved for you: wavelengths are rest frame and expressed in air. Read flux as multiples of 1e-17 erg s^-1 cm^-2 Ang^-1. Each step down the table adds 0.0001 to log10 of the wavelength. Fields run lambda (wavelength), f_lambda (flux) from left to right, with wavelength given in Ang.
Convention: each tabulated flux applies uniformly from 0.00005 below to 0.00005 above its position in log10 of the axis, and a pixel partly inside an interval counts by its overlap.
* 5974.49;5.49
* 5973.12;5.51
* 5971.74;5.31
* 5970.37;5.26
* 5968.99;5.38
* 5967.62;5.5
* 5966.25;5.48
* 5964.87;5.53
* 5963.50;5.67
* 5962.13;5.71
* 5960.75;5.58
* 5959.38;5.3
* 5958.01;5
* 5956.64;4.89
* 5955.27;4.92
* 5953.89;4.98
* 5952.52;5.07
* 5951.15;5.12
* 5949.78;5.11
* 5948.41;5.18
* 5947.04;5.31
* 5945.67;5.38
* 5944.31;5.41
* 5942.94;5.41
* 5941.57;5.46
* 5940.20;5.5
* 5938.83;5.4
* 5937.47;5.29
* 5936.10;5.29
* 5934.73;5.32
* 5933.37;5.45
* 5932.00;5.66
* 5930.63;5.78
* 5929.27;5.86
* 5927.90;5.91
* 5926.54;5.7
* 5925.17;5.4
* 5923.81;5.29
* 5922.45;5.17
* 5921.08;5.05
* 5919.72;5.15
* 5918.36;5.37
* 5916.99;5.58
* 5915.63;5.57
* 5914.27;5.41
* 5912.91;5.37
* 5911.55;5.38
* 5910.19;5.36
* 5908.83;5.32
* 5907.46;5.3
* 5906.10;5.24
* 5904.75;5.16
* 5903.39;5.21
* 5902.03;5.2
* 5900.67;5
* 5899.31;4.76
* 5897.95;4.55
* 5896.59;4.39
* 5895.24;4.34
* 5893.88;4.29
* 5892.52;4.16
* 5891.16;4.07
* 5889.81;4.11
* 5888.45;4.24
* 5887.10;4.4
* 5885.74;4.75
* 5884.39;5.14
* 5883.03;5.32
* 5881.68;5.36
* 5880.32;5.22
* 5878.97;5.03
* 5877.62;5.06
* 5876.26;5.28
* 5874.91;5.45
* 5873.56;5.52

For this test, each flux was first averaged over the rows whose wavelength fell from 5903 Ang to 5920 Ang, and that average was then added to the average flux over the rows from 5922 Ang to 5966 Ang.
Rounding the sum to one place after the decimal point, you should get 10.7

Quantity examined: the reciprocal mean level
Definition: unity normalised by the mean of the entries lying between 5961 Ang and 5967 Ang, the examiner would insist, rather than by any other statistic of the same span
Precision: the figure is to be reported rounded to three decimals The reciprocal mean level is 0.179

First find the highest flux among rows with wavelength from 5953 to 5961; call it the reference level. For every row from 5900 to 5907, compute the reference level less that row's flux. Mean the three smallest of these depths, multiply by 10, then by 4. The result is 14.5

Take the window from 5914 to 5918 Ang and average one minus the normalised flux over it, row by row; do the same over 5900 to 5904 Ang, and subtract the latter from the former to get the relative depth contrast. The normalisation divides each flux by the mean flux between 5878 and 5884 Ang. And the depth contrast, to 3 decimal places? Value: -0.073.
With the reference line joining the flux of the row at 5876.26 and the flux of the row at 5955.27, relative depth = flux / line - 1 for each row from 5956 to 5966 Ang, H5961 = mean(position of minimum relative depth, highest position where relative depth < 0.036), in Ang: 5957.3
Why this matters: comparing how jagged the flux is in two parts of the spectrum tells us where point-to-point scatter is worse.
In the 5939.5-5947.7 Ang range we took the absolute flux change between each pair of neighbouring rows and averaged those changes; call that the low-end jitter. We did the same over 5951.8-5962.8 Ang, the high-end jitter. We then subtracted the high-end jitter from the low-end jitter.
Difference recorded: -0.105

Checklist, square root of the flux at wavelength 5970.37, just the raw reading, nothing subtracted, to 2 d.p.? 2.29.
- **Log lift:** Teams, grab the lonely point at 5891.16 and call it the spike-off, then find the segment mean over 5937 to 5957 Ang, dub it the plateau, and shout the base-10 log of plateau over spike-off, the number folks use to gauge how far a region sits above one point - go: 0.11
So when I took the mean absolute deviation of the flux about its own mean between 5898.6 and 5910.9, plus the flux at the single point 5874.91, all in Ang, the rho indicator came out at 5.58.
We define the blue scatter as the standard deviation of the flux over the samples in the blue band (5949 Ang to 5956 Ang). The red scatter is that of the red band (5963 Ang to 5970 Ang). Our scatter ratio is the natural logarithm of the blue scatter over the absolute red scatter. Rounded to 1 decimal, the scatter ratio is -0.2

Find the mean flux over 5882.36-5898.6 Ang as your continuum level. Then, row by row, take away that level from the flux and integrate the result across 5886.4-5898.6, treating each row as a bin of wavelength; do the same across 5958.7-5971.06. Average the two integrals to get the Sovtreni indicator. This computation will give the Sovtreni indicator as 5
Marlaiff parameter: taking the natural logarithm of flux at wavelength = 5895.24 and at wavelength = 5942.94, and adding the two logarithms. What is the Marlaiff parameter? 3.16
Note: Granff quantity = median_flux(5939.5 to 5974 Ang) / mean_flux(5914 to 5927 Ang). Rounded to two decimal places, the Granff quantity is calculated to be 1.00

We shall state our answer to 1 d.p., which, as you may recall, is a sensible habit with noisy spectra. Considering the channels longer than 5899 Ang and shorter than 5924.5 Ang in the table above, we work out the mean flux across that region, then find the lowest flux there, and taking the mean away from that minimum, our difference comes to -0.5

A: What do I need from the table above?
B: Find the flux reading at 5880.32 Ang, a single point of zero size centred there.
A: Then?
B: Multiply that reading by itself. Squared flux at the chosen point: 27.2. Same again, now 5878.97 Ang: 25.3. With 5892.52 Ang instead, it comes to 17.3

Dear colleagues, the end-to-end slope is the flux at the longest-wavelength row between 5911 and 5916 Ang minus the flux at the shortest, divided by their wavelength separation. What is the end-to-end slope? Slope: 0.047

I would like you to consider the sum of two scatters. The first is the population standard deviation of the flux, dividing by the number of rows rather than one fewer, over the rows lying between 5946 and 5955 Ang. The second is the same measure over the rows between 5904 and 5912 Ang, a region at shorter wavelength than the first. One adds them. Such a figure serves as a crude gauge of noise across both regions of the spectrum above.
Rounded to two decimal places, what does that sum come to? 0.18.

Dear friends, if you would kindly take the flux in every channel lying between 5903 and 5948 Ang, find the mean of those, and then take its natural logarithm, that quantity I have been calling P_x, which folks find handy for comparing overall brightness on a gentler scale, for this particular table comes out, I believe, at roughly 1.69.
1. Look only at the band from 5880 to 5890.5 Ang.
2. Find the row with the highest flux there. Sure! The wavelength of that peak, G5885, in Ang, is 5881.68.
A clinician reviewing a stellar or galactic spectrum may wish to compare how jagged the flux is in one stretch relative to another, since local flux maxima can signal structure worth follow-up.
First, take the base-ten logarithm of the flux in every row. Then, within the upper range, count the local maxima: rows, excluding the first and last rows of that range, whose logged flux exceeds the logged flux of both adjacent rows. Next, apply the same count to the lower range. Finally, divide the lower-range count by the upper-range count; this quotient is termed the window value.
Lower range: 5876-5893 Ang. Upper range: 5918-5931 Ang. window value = 1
